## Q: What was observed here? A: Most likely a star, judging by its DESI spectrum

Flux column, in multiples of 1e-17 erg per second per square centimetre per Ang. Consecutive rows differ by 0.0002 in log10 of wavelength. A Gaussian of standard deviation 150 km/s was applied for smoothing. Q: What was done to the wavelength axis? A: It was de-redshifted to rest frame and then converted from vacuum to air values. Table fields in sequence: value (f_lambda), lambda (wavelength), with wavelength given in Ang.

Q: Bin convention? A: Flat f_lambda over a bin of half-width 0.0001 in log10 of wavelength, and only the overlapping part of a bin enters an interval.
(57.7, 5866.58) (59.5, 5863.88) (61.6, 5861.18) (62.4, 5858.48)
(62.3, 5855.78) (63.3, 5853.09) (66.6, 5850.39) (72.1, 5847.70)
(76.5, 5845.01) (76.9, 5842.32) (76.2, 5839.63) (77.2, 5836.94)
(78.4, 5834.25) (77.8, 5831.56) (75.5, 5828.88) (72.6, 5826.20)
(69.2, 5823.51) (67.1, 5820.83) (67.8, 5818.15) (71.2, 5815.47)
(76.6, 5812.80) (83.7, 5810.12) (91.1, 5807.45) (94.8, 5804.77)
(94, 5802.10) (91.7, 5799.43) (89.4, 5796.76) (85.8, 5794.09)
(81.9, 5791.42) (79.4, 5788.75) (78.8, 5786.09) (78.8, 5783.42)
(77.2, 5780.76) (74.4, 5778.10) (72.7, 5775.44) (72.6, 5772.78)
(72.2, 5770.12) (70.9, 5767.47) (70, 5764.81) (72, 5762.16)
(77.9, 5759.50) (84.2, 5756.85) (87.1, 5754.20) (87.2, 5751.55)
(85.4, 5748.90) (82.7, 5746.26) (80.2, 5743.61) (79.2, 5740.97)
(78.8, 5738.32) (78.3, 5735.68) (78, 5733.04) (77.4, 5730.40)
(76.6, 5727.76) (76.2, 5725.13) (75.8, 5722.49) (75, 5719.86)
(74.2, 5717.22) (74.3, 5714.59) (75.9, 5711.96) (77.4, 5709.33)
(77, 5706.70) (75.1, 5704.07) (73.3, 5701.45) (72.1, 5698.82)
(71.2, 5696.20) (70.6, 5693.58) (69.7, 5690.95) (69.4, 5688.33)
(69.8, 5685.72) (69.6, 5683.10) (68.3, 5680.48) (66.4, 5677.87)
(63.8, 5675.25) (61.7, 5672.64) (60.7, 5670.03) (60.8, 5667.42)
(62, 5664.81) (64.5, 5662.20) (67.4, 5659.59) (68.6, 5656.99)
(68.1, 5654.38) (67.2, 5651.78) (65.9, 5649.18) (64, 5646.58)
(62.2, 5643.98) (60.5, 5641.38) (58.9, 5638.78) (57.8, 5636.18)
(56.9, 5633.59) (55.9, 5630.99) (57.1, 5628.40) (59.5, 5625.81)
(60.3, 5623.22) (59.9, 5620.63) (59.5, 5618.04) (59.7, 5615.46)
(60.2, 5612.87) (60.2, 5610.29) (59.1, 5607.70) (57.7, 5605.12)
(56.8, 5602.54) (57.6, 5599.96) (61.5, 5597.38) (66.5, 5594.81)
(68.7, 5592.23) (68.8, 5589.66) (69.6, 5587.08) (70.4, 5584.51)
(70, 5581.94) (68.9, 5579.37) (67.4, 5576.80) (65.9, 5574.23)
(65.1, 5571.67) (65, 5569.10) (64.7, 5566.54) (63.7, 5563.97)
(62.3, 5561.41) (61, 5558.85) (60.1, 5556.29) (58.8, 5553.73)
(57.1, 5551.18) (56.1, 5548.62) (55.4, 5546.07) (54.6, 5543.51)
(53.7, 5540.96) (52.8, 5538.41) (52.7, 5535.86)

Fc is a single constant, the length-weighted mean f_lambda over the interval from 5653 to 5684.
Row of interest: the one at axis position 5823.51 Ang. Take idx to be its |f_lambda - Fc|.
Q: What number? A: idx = 4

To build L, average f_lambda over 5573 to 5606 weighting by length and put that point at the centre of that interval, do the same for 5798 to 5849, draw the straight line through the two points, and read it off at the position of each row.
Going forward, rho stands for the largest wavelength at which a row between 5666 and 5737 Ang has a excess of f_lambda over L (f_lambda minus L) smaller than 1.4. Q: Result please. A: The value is 5698.82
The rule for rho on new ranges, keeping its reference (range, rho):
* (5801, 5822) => 5820.83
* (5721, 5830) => 5828.88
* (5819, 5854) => 5853.09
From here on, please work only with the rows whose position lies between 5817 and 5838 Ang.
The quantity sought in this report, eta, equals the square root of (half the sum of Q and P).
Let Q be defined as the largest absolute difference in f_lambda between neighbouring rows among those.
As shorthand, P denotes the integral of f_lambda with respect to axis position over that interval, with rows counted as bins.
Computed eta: 27.8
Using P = 1537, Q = 3.4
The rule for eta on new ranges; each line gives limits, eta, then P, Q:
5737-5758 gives 29.6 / 1745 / 2.9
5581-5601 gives 25.9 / 1334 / 5.0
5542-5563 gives 24.7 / 1223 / 1.7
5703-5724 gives 28.2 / 1587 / 1.9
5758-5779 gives 27.7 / 1531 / 5.9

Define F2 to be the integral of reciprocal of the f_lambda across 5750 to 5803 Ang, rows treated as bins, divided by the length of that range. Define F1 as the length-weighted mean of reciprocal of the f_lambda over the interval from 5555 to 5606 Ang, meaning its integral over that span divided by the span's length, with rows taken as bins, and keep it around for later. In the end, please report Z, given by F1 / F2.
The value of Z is 1.23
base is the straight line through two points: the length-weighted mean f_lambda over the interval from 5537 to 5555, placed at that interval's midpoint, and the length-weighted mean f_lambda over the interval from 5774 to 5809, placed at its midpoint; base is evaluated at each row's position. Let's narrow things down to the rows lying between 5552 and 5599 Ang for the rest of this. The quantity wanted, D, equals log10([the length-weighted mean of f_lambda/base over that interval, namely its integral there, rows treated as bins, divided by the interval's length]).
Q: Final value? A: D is 0.045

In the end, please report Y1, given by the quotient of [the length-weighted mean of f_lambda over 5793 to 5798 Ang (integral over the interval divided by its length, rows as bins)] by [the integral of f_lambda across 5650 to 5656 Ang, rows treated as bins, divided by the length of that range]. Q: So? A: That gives 1.3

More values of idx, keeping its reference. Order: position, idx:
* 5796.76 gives 24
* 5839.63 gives 11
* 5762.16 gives 7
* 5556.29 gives 5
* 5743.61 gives 15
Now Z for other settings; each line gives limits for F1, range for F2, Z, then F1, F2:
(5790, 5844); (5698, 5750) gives 0.97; 0.0127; 0.0130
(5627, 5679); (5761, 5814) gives 1.28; 0.0161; 0.0125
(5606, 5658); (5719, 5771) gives 1.28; 0.0164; 0.0128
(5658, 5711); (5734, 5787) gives 1.14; 0.0147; 0.0129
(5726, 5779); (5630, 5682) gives 0.81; 0.0129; 0.0159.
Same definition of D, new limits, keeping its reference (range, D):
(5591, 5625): -0.014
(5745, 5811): -0.005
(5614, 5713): -0.024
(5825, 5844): -0.065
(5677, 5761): 0.003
